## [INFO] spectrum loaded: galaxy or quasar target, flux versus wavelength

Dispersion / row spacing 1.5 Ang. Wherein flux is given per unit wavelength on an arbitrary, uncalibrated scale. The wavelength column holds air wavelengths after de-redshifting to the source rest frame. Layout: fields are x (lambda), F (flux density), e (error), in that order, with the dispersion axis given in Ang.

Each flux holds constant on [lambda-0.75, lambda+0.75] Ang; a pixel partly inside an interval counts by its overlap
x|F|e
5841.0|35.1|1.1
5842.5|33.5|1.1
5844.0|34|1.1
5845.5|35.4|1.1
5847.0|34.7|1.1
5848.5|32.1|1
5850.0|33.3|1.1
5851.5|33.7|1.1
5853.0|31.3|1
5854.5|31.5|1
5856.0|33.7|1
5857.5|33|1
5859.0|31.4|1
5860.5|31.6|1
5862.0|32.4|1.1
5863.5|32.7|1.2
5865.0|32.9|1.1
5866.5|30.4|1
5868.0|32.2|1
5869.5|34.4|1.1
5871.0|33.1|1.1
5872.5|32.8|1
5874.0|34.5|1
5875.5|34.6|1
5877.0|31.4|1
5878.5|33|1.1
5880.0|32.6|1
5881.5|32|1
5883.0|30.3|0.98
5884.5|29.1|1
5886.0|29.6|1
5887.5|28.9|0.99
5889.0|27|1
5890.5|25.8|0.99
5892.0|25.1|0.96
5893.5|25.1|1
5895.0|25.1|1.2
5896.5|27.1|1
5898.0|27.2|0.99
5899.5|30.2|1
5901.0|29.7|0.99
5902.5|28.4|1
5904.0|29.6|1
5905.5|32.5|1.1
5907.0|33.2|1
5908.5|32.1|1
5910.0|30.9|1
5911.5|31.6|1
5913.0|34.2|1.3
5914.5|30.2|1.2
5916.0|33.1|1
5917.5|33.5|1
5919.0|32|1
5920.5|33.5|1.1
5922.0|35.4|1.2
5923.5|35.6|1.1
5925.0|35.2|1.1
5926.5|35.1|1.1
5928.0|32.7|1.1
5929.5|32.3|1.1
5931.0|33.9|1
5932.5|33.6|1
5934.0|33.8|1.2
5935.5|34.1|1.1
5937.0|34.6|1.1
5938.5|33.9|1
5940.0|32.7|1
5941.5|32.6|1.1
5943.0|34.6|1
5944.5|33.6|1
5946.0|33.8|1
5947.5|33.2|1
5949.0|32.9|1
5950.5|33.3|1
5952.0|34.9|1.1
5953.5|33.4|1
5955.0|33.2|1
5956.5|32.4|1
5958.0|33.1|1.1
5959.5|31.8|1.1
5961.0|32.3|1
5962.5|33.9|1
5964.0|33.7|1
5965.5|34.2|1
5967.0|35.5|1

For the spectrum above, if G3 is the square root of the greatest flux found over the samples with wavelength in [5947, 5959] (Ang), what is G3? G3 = 5.91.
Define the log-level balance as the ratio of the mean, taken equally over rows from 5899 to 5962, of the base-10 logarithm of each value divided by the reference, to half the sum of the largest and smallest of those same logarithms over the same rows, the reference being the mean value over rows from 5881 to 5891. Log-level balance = 1.36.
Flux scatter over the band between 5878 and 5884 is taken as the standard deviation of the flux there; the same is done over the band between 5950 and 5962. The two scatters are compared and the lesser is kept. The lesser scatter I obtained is 0.9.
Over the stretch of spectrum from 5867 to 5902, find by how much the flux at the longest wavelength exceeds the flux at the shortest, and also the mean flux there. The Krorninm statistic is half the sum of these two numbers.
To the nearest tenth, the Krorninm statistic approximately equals 13.8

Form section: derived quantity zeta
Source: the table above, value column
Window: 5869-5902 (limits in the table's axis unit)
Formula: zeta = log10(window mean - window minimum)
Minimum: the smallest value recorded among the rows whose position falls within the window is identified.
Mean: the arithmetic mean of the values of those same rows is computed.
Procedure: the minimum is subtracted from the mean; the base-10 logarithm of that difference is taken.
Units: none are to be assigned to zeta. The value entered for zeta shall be 0.68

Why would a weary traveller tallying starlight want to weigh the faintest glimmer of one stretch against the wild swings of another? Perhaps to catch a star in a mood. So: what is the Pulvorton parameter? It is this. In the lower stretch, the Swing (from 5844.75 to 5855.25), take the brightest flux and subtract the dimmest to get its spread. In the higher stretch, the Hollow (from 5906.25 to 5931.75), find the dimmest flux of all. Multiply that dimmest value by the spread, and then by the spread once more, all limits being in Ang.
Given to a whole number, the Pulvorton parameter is 508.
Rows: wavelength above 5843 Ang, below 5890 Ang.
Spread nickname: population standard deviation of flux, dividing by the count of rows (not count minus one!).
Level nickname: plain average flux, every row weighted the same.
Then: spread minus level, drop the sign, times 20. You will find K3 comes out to 607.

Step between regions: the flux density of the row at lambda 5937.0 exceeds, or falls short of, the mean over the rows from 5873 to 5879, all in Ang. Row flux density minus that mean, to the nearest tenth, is 1.2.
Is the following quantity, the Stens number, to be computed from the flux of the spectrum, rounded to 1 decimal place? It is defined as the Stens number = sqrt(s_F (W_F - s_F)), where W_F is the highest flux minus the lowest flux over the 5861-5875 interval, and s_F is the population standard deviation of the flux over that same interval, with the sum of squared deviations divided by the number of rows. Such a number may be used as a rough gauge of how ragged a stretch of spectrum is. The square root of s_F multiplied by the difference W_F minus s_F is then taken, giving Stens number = 1.8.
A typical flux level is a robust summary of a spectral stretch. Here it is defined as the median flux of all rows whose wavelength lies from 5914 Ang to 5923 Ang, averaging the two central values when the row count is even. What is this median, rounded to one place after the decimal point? 33.3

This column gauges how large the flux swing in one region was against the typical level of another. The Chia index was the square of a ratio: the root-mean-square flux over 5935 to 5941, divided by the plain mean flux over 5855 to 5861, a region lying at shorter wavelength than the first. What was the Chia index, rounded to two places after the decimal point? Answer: 1.09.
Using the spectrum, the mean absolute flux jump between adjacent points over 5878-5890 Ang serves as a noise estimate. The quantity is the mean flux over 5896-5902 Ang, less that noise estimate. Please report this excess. 28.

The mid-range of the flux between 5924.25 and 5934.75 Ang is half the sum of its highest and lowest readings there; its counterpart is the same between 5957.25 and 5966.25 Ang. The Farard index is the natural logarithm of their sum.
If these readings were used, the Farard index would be 4.20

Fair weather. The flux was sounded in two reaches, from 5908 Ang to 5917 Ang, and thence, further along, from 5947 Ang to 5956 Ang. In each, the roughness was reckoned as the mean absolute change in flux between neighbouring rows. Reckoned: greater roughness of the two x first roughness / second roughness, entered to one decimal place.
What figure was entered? 6.5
